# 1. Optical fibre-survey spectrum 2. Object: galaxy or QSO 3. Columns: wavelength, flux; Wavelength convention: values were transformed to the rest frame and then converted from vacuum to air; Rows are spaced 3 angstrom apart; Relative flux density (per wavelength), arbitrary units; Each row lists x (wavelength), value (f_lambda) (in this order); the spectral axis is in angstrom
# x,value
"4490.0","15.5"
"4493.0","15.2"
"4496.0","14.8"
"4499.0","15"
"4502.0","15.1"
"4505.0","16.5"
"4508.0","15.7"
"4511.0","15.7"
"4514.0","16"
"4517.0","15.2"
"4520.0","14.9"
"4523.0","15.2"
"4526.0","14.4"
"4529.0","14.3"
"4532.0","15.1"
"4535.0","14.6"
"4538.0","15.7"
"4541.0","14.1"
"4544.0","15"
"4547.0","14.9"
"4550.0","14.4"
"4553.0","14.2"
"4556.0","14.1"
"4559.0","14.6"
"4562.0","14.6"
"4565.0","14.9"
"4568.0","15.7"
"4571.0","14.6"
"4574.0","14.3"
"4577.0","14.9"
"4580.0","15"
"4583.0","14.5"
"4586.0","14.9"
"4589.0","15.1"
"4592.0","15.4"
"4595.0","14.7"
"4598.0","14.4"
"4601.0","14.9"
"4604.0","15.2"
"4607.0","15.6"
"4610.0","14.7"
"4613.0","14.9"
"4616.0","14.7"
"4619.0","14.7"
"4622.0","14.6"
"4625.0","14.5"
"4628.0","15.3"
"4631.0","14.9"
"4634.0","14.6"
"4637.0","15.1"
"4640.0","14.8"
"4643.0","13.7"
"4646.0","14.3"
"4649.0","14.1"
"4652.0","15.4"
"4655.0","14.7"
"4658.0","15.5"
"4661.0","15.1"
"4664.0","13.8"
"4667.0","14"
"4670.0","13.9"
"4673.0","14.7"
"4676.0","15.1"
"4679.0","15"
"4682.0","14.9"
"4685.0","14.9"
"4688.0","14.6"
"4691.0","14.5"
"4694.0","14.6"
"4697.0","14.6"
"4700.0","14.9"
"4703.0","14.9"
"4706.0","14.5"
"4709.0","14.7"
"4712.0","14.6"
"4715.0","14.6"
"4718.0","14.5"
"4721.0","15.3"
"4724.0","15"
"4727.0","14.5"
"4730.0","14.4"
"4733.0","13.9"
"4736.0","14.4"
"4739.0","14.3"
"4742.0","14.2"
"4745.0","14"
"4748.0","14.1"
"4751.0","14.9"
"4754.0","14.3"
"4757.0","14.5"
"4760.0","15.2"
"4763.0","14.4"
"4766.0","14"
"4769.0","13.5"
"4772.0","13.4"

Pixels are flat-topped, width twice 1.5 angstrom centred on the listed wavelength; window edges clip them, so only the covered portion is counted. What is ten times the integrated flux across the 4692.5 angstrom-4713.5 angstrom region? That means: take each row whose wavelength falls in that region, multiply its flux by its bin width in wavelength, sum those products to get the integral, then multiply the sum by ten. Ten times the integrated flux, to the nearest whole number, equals 3084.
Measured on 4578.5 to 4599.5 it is 3120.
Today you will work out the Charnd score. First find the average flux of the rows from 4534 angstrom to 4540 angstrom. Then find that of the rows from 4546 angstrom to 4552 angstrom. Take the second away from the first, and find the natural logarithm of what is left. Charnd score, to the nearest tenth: -0.7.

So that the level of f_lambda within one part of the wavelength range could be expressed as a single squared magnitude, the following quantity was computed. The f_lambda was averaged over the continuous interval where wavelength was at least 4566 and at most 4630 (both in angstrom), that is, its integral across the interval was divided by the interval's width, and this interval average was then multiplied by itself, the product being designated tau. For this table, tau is 222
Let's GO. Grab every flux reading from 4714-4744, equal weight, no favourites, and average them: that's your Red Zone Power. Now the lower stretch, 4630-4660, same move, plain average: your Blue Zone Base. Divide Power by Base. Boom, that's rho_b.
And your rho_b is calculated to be 0.99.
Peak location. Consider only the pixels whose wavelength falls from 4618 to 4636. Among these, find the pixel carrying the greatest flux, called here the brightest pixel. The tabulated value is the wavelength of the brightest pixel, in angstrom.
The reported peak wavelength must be 4628.0 angstrom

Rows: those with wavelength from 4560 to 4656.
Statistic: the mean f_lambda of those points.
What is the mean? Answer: 14.8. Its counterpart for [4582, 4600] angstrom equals 14.8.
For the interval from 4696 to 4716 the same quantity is 14.7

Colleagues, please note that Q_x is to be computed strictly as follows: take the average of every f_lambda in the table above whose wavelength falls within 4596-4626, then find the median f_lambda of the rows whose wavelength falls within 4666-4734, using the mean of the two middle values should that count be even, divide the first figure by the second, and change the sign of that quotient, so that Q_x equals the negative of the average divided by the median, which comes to -1.02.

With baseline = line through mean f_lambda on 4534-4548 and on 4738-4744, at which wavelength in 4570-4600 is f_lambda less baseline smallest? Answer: 4574.0 angstrom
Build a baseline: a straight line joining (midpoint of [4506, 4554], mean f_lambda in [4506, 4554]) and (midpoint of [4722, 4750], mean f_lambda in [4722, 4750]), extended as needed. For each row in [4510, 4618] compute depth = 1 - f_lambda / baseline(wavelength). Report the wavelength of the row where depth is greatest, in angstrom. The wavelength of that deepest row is 4541.0 angstrom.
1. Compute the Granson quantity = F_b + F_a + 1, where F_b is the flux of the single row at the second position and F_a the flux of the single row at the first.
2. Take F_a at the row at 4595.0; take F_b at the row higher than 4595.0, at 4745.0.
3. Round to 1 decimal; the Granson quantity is 29.7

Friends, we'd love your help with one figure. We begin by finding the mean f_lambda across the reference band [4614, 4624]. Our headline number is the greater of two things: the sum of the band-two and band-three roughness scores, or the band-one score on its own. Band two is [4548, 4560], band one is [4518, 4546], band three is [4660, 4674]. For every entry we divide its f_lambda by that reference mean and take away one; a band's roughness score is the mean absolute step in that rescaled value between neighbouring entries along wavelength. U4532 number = 0.059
